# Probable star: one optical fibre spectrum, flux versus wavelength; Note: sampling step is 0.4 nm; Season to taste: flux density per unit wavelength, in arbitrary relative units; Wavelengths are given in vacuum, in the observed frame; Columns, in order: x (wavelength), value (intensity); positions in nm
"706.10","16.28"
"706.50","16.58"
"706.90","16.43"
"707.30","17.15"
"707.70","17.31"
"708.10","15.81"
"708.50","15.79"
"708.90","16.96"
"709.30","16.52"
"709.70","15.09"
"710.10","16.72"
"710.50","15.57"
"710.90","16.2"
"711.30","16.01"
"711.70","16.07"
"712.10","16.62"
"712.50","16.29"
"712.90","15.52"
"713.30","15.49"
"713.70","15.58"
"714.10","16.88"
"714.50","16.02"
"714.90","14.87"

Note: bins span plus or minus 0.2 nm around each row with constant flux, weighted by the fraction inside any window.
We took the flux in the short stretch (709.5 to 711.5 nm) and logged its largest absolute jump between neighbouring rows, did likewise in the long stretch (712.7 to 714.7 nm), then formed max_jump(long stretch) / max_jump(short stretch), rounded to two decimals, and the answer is 0.80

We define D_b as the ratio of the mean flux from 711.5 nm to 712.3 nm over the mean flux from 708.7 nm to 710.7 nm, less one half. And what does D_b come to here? 0.511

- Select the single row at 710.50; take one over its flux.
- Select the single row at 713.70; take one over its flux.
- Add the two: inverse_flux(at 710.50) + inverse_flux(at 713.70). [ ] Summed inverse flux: 0.128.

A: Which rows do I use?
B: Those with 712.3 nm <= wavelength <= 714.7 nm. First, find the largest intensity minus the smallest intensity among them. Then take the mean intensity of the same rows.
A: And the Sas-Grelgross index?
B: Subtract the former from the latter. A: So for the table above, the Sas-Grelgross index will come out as 14.6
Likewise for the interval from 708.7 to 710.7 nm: 14.3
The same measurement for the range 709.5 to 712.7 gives 14.4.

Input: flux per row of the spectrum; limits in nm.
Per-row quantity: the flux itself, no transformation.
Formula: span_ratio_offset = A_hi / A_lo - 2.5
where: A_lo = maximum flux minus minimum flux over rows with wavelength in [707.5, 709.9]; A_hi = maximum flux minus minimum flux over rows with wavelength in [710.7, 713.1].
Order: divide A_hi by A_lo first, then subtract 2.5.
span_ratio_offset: -2.00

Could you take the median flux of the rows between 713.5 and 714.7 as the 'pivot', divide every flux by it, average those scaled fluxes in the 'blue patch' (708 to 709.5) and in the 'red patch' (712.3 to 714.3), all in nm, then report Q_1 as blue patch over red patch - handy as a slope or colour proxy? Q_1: 1.02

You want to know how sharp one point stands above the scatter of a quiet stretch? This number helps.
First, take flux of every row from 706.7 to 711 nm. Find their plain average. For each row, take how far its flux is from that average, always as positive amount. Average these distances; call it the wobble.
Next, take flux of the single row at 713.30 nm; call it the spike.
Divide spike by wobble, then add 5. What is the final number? 32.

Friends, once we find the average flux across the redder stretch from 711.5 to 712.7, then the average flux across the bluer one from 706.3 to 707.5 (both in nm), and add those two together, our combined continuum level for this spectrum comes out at 33.0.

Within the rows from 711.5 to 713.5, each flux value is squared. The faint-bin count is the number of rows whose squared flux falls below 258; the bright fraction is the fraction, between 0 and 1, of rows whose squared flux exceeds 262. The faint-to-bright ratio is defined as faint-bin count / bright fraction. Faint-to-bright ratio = 5.0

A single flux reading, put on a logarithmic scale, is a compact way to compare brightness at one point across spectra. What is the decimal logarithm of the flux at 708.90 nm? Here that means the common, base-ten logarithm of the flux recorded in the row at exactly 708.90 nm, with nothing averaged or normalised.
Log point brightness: 1.23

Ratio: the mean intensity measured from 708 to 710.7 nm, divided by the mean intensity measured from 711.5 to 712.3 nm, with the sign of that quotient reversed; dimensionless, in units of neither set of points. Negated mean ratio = -0.98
